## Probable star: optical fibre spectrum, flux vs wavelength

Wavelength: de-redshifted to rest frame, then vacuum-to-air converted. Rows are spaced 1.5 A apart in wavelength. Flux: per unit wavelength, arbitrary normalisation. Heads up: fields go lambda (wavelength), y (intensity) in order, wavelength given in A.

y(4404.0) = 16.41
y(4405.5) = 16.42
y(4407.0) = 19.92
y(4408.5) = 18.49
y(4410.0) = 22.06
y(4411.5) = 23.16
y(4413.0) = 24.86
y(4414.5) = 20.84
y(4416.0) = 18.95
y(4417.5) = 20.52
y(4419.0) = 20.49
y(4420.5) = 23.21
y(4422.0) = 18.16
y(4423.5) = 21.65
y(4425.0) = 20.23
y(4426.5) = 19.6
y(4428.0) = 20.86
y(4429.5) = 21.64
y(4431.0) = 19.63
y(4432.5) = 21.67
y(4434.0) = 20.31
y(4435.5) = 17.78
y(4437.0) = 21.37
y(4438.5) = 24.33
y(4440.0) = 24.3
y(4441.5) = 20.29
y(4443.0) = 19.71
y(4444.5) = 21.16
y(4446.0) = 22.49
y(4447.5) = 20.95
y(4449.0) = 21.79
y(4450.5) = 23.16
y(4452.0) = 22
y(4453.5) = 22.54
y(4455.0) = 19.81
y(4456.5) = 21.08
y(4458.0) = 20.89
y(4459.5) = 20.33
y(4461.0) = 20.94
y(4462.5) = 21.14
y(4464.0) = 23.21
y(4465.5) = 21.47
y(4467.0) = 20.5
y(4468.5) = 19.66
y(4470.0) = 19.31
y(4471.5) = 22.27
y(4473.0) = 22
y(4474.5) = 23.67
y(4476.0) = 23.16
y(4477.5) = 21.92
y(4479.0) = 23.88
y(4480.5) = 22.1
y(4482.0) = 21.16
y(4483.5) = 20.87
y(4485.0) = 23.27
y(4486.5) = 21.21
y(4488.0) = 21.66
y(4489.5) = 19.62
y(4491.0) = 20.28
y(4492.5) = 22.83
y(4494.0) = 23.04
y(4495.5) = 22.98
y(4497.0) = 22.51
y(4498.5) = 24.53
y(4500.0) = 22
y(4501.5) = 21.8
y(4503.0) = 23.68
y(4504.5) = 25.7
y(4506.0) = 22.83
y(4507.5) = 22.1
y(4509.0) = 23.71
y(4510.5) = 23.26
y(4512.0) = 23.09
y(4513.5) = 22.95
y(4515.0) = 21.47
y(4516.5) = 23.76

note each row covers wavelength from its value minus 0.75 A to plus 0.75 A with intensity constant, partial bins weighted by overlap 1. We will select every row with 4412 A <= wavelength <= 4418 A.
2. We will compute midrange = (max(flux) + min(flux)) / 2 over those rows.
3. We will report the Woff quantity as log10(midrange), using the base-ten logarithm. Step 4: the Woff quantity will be 1.341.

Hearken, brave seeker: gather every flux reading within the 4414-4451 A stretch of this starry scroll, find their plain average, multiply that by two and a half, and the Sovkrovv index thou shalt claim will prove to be 52.5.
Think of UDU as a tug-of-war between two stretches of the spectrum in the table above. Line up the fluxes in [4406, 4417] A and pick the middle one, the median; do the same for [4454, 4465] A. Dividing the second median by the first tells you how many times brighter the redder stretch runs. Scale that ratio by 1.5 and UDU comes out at 1.51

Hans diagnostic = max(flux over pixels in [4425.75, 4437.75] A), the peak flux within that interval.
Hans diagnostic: 21.67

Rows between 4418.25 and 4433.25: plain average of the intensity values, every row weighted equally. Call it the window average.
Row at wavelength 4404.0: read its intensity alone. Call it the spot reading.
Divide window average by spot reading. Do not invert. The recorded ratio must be 1.26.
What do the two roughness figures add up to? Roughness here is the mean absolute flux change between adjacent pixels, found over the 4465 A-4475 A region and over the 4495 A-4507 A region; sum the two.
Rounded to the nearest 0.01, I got 2.89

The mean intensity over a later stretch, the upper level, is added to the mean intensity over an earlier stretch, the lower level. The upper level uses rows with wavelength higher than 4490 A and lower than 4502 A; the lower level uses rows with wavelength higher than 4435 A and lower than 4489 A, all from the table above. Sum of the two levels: 44.1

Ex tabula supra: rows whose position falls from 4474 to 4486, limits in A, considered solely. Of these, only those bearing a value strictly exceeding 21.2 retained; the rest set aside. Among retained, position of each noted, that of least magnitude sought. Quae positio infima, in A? 4474.5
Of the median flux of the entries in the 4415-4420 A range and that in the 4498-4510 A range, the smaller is 20.5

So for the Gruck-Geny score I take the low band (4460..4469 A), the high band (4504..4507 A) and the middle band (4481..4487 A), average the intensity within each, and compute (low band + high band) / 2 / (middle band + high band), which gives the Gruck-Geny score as 0.495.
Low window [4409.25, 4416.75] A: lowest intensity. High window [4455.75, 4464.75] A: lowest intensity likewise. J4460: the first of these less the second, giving -1.4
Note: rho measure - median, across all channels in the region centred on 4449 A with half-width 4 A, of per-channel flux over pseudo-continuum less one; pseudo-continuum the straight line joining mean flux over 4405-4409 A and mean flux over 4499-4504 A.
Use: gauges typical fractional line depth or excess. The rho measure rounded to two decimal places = 0.08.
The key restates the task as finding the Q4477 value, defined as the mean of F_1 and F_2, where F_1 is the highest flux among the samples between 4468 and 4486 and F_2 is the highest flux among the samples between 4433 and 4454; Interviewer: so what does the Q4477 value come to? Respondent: 24.1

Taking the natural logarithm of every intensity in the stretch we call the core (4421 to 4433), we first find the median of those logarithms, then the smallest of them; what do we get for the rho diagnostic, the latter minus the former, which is -0.12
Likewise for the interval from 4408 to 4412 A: -0.18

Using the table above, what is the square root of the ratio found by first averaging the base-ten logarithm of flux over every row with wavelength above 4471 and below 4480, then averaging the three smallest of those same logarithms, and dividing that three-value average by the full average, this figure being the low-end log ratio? 0.9947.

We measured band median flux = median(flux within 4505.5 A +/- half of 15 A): 23.2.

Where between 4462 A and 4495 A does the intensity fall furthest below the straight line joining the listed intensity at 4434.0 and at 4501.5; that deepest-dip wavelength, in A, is 4489.5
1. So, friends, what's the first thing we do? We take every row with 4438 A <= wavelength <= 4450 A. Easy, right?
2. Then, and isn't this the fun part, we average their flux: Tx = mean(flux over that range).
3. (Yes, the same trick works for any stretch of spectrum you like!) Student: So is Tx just 21.9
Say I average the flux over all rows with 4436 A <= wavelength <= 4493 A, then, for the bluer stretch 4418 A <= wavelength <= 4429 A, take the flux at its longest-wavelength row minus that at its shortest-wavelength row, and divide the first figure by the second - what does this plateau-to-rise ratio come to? 58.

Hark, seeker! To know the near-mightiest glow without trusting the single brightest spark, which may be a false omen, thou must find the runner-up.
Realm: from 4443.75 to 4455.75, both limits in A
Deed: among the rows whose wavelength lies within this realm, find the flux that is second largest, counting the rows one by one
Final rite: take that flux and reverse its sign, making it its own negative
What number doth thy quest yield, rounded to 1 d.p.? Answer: -22.5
